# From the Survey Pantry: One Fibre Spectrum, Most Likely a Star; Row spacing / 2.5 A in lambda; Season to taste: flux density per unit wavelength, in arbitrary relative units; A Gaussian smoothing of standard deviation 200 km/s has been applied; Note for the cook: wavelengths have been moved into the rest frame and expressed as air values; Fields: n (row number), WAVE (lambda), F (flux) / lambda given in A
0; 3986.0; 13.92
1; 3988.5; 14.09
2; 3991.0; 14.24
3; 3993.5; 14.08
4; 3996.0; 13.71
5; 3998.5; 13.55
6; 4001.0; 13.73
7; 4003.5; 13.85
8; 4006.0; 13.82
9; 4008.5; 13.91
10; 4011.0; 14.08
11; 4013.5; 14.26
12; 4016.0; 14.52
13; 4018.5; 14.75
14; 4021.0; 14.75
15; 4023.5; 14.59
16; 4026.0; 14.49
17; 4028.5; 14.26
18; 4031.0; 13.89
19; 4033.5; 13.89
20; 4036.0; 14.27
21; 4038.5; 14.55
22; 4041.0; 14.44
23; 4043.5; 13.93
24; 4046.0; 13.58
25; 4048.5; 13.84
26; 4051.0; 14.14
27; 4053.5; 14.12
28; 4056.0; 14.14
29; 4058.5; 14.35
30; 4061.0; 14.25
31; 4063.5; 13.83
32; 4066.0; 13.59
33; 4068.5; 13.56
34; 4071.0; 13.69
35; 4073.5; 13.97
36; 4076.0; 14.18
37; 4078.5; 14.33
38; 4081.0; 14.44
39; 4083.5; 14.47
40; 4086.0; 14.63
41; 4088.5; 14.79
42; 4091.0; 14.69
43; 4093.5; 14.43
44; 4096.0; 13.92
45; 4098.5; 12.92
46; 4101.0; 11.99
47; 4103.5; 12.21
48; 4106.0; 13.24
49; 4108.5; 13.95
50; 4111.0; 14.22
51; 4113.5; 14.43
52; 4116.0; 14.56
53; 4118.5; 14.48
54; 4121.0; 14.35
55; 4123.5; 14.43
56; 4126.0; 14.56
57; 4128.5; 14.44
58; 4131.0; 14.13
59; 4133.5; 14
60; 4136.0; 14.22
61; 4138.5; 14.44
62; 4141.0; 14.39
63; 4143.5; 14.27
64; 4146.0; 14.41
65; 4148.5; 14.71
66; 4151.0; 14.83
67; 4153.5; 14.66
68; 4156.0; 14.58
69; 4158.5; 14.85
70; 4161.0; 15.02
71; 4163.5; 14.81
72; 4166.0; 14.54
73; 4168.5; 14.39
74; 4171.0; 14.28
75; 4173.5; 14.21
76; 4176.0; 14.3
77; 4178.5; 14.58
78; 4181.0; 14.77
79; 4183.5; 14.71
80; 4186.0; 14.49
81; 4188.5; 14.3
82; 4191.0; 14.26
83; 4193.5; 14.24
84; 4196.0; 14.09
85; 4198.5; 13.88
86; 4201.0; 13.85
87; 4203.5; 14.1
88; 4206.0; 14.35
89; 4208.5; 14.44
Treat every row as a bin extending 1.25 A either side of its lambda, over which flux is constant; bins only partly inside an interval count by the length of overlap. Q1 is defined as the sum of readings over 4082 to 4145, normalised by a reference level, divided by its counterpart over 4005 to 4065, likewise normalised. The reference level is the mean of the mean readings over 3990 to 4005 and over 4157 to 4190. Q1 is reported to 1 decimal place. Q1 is 1.0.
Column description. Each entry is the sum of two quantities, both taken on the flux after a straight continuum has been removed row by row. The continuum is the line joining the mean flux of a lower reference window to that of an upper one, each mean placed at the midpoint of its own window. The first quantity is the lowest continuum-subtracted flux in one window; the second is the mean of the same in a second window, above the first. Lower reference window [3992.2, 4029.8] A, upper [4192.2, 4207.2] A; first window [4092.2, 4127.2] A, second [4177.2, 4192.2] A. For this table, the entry -1.7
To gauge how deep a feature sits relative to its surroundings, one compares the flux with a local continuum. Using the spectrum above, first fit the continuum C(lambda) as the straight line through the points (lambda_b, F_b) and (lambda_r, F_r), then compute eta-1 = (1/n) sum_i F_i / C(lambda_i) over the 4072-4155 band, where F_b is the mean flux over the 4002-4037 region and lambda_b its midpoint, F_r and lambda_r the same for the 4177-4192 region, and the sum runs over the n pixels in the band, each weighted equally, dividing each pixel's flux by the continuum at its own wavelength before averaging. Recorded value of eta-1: 0.98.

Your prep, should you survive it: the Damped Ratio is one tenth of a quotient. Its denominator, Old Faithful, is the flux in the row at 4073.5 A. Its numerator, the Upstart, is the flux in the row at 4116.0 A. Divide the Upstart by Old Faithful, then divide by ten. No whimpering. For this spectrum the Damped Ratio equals 0.104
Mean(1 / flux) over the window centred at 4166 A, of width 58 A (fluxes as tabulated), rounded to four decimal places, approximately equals 0.0689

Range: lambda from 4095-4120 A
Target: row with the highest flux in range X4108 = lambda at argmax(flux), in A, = 4116.0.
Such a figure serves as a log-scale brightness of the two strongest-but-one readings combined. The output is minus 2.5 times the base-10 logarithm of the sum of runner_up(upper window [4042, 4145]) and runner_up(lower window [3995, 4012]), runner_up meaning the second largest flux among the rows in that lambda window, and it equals -3.641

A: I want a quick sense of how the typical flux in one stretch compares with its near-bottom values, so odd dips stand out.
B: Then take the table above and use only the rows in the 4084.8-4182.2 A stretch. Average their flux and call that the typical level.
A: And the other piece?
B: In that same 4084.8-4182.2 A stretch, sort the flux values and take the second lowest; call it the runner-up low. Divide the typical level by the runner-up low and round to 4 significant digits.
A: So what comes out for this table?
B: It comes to 1.169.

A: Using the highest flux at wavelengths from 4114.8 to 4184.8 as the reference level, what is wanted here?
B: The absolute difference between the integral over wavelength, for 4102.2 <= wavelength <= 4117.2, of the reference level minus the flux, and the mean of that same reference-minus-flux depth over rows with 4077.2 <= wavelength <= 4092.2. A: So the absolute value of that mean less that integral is 18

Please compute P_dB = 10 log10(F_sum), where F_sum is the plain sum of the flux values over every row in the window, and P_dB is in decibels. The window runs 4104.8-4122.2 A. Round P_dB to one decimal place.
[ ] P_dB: 20.0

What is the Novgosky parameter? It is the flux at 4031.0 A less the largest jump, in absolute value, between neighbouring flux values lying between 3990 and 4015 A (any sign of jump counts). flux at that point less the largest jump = 13.52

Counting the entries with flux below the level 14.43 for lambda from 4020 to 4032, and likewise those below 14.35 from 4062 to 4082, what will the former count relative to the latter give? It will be 0.3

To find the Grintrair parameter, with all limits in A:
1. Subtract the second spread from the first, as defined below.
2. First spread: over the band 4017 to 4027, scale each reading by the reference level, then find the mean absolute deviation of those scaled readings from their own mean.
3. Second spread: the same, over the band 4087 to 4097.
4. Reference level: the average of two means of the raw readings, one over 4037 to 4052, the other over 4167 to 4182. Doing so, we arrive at -0.012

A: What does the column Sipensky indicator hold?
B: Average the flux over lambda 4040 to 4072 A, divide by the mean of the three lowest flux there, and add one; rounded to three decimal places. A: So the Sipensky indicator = 2.028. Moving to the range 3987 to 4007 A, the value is 2.016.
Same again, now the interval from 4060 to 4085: 2.031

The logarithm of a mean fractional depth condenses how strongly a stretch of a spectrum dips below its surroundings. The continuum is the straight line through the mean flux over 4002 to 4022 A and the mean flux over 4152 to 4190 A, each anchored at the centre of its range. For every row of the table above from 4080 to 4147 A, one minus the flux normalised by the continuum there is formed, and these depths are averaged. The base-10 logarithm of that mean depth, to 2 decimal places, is -1.63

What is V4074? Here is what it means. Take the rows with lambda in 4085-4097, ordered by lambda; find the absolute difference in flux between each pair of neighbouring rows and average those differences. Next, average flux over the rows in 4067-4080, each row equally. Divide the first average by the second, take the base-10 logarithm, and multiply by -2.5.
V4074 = 4.33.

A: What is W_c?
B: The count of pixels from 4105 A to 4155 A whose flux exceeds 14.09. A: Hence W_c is 17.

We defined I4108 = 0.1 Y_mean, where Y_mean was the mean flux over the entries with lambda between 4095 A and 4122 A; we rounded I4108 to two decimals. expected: 1.37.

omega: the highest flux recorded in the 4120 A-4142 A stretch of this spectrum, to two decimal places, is 14.56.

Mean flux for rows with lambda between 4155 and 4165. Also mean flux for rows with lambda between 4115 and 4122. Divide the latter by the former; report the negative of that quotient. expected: -0.976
